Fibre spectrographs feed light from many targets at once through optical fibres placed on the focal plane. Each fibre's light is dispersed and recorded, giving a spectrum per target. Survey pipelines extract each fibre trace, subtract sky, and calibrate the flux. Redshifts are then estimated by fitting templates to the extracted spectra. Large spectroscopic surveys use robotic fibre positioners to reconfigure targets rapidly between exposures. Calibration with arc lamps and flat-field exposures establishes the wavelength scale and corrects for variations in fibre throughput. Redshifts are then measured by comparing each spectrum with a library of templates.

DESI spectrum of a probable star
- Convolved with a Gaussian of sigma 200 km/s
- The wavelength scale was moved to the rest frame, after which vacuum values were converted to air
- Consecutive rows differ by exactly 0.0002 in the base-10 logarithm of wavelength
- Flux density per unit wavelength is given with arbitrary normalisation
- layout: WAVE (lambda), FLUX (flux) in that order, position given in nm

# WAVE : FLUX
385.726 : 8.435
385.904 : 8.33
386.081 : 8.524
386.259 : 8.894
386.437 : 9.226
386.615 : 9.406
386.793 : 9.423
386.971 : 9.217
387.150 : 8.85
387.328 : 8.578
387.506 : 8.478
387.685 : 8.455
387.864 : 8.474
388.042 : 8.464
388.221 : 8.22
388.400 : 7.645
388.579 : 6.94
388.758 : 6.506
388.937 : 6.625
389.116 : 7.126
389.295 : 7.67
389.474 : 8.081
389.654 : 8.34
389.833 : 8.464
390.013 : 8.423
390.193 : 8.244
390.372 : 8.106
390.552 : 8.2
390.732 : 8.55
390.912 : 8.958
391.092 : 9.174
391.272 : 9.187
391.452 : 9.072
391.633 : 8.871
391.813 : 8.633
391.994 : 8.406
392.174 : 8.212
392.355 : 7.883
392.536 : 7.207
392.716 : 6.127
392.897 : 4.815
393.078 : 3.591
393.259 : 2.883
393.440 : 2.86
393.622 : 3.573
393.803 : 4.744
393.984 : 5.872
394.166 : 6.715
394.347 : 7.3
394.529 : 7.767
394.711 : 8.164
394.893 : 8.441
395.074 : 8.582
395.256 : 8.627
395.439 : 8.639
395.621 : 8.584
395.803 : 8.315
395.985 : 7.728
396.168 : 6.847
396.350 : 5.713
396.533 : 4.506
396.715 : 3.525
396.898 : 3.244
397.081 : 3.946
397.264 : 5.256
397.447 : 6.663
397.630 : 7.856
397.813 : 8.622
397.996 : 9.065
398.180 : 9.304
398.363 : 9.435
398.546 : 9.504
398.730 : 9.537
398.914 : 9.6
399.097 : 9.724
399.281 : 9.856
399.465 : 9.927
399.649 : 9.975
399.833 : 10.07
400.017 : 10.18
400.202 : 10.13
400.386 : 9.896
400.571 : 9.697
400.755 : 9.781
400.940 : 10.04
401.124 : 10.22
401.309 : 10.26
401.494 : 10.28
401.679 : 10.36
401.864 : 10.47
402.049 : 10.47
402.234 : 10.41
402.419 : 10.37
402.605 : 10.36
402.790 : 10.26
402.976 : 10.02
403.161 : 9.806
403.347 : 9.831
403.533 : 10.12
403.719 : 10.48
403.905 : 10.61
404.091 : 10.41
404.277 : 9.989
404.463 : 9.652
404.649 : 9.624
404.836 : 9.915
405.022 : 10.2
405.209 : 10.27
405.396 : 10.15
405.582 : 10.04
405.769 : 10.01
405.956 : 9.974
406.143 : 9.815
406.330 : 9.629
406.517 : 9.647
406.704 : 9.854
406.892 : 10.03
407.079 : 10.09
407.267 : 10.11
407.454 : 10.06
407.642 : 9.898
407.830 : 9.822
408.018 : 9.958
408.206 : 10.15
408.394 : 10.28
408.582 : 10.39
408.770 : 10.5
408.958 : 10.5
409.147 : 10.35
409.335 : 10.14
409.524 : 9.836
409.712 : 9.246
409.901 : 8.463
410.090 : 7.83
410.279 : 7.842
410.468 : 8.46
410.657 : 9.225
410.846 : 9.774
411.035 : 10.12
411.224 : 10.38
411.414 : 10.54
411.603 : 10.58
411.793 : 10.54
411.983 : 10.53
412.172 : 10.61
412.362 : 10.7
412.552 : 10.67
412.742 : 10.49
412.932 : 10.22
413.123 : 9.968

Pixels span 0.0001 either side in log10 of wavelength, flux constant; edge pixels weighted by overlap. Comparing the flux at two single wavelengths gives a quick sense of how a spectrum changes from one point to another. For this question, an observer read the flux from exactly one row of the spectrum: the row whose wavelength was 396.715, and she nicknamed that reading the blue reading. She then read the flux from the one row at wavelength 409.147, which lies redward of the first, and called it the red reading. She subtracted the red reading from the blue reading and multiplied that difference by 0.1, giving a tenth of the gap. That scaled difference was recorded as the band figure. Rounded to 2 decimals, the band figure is -0.68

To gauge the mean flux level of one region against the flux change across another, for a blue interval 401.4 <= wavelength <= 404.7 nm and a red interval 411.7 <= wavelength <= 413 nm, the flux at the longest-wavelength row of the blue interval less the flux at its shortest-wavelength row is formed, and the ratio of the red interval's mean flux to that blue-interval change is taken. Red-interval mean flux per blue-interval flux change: -16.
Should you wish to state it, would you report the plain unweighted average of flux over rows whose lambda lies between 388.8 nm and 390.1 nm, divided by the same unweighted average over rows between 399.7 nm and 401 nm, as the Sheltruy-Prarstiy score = 0.78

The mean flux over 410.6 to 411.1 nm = 9.7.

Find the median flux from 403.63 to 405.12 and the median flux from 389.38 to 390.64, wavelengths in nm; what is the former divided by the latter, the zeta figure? 1.22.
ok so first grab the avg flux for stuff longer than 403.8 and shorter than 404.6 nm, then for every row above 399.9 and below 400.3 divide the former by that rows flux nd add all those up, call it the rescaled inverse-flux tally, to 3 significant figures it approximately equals 2.00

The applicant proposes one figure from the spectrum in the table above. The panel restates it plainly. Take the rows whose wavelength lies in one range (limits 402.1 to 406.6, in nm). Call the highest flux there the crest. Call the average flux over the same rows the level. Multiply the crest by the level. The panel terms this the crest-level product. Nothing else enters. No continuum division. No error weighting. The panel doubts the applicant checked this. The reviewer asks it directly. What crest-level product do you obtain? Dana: 107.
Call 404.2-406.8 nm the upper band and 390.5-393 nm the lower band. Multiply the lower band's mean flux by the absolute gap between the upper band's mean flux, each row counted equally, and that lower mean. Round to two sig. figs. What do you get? 15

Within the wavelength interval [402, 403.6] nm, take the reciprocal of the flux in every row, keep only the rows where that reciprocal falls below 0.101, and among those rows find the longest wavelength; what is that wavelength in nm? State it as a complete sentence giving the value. 403.533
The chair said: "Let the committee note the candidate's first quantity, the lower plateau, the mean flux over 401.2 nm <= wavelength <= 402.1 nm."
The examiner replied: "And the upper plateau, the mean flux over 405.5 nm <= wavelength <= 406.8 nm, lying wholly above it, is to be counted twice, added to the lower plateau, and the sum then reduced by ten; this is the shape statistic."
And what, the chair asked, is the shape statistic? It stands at 20.1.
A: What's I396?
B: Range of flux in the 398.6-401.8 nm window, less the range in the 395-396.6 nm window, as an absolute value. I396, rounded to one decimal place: 3.3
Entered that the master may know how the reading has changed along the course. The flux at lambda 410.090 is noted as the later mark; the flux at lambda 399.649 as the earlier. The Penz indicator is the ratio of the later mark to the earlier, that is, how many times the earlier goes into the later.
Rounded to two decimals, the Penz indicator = 0.78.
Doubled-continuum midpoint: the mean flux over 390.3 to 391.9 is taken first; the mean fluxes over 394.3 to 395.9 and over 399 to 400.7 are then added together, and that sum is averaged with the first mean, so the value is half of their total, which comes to 13.5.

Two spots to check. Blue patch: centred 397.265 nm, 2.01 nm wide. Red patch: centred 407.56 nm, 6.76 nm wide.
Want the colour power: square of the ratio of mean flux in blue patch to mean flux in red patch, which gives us 0.40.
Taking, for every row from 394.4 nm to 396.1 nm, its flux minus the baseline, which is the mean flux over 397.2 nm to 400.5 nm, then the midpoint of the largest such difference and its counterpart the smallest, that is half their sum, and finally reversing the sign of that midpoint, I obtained 1.0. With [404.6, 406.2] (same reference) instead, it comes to -0.8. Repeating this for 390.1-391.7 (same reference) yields 0.5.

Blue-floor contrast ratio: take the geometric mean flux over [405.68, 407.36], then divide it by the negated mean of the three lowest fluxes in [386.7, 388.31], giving -1.18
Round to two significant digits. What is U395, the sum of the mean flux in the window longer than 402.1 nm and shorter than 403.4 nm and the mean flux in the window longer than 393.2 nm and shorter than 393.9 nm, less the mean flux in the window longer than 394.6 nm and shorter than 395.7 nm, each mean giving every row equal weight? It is 5.2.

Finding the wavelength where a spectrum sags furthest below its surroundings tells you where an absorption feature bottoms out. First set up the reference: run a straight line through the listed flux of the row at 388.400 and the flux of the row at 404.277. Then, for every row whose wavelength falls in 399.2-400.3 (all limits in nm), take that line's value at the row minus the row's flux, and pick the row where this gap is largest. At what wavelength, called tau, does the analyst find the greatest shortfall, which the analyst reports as 399.281 nm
